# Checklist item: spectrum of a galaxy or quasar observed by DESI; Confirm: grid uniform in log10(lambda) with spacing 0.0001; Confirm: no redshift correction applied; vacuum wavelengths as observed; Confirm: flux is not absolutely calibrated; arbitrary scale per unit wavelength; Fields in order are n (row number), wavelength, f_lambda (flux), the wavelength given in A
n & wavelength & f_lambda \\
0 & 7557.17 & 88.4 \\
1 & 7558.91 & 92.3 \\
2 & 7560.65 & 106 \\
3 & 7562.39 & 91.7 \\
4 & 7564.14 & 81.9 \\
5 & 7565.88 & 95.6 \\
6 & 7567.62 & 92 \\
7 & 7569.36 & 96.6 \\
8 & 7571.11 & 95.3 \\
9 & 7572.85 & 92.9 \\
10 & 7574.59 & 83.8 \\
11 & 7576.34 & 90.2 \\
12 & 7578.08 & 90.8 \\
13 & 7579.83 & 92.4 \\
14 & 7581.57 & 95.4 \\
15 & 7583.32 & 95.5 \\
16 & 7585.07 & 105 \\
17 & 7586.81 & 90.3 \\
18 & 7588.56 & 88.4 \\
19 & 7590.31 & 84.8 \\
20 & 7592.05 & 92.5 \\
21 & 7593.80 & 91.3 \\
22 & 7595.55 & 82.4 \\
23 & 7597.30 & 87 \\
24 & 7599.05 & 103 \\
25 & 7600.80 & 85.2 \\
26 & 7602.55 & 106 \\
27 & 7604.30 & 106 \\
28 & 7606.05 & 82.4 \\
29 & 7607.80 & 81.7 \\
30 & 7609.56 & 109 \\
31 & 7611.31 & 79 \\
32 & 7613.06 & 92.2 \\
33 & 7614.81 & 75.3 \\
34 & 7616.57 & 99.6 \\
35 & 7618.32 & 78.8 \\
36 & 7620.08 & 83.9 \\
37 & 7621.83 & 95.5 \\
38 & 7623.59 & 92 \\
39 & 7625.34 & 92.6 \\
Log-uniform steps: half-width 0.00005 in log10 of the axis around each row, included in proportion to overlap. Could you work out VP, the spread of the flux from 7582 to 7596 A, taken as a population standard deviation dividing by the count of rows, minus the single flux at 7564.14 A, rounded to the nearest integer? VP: -75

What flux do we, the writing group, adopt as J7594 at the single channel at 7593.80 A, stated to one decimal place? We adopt 91.3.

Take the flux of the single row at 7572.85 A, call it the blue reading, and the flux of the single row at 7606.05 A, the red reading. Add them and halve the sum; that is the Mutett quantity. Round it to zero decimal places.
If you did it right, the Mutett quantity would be 88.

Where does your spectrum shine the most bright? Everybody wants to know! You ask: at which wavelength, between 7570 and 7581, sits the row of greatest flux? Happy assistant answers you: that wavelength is 7571.11 A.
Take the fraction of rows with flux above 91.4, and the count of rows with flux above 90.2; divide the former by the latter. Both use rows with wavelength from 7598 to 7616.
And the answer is 0.10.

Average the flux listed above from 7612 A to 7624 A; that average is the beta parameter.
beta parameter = 88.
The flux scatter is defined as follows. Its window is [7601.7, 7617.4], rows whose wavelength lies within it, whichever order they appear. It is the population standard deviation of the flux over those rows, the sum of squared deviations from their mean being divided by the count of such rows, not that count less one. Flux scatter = 12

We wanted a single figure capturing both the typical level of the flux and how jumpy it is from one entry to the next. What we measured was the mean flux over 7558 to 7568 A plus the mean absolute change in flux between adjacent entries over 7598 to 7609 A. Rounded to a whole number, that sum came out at 106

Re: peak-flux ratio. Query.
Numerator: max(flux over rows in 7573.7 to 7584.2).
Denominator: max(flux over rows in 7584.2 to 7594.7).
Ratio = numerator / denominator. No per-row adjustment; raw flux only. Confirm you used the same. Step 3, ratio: 0.91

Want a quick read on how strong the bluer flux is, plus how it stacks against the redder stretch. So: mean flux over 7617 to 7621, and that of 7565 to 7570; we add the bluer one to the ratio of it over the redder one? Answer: 95.9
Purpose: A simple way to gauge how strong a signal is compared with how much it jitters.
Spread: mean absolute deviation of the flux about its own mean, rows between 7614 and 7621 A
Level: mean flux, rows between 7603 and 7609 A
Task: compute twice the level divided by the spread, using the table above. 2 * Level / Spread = 24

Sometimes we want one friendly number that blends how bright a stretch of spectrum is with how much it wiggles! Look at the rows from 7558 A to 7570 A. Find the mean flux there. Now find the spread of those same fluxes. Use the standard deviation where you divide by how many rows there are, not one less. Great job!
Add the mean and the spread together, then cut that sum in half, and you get 50.2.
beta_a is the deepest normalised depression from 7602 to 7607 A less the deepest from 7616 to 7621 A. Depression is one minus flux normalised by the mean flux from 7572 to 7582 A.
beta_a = -0.040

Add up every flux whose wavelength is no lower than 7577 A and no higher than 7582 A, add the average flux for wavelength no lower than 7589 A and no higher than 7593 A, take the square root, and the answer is 19.2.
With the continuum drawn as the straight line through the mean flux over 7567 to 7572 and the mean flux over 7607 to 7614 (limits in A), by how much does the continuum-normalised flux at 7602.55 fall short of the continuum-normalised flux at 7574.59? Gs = -0.27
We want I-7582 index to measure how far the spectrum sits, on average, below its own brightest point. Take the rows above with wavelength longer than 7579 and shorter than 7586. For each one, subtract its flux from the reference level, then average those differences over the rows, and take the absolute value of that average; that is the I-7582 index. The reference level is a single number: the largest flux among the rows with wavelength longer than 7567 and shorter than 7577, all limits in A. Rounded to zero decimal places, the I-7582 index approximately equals 0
